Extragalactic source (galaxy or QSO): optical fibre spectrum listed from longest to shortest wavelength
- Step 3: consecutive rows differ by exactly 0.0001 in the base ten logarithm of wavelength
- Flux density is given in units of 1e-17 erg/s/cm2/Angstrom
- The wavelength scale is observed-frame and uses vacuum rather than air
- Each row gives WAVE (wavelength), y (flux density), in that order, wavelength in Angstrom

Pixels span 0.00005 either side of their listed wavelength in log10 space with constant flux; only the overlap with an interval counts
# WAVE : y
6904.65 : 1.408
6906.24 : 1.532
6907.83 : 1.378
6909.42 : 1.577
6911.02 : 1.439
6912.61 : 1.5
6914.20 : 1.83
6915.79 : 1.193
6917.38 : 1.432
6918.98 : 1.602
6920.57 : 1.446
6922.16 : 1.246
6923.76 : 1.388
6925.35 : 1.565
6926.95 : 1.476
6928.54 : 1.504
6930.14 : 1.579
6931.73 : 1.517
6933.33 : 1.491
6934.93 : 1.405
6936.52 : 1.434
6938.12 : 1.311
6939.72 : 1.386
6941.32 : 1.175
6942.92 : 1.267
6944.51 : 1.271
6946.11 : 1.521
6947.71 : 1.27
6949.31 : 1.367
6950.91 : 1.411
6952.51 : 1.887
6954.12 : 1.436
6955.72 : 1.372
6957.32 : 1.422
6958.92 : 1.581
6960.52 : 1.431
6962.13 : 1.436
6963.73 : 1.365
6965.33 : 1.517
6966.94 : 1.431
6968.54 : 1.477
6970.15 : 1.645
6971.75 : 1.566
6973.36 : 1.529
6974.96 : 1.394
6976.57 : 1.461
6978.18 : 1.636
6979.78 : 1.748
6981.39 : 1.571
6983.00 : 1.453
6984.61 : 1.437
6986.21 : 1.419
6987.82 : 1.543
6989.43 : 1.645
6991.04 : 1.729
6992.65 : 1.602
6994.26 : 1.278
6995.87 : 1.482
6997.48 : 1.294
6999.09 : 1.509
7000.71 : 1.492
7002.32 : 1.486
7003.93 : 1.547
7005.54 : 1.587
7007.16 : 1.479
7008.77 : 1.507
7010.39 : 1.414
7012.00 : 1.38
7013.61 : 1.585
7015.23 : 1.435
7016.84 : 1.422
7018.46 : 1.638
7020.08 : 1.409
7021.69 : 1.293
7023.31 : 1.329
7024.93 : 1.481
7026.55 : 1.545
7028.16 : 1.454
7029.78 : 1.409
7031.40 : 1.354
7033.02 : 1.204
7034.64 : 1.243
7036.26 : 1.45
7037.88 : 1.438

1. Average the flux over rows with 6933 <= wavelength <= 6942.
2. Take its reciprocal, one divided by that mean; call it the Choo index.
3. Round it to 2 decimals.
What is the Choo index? 0.73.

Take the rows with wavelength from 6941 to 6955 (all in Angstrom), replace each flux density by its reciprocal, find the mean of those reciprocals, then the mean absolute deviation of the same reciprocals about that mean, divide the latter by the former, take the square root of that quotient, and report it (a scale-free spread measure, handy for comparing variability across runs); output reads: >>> 0.31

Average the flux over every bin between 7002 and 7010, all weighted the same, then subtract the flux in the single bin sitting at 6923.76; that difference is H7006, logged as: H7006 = 0.13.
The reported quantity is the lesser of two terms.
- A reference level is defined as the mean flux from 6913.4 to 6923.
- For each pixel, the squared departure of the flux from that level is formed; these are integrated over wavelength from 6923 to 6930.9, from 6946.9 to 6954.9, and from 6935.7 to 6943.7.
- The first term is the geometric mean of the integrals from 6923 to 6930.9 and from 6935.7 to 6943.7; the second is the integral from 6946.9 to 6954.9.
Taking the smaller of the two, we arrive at 0.11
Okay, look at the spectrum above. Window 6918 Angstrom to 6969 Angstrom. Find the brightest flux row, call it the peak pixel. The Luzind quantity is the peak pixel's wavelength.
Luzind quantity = 6952.51 Angstrom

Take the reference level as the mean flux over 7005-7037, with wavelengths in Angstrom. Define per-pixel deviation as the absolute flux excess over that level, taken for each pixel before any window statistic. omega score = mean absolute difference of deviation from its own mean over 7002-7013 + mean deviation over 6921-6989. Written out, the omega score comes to 0.13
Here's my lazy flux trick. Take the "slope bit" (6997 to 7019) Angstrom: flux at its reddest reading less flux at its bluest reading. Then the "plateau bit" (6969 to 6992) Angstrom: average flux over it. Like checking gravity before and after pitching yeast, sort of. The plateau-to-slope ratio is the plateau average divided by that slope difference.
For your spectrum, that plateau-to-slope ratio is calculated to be 5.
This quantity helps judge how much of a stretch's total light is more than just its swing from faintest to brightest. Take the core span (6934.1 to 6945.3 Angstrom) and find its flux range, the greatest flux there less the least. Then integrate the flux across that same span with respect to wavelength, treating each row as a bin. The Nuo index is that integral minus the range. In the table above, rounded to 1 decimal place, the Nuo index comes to 14.5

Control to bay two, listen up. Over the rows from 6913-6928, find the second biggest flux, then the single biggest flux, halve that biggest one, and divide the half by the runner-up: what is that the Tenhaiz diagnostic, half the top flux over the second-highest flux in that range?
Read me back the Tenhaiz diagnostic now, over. 0.57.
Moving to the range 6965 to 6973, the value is 0.53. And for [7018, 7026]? 0.55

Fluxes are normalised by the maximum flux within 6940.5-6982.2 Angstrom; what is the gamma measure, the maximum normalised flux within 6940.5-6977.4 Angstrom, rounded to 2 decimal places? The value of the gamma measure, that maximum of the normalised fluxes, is 1.00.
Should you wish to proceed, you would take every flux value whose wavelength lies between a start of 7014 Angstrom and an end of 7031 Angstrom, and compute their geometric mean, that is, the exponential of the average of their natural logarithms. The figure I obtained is 1.44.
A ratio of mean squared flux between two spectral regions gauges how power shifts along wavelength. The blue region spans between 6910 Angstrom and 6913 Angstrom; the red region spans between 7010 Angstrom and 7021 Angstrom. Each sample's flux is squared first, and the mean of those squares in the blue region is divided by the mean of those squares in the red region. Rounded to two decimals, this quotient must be 1.00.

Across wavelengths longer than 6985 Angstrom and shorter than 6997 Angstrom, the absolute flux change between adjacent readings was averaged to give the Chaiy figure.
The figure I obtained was 0.16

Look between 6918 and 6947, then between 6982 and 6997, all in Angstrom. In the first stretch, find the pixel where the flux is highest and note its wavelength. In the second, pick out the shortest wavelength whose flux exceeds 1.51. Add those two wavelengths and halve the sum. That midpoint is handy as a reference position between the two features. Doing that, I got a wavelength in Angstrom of 6953.4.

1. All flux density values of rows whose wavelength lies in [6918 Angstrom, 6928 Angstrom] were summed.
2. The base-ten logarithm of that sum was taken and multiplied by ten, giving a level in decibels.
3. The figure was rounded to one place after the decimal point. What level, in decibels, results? 9.4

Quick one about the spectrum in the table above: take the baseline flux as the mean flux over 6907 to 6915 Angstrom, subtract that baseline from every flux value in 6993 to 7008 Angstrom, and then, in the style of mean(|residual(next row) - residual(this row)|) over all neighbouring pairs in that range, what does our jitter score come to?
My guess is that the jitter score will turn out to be 0.105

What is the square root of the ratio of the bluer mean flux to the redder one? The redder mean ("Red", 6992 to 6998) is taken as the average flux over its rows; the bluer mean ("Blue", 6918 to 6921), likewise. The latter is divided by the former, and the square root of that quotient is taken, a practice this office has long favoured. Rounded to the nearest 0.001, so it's 1.038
